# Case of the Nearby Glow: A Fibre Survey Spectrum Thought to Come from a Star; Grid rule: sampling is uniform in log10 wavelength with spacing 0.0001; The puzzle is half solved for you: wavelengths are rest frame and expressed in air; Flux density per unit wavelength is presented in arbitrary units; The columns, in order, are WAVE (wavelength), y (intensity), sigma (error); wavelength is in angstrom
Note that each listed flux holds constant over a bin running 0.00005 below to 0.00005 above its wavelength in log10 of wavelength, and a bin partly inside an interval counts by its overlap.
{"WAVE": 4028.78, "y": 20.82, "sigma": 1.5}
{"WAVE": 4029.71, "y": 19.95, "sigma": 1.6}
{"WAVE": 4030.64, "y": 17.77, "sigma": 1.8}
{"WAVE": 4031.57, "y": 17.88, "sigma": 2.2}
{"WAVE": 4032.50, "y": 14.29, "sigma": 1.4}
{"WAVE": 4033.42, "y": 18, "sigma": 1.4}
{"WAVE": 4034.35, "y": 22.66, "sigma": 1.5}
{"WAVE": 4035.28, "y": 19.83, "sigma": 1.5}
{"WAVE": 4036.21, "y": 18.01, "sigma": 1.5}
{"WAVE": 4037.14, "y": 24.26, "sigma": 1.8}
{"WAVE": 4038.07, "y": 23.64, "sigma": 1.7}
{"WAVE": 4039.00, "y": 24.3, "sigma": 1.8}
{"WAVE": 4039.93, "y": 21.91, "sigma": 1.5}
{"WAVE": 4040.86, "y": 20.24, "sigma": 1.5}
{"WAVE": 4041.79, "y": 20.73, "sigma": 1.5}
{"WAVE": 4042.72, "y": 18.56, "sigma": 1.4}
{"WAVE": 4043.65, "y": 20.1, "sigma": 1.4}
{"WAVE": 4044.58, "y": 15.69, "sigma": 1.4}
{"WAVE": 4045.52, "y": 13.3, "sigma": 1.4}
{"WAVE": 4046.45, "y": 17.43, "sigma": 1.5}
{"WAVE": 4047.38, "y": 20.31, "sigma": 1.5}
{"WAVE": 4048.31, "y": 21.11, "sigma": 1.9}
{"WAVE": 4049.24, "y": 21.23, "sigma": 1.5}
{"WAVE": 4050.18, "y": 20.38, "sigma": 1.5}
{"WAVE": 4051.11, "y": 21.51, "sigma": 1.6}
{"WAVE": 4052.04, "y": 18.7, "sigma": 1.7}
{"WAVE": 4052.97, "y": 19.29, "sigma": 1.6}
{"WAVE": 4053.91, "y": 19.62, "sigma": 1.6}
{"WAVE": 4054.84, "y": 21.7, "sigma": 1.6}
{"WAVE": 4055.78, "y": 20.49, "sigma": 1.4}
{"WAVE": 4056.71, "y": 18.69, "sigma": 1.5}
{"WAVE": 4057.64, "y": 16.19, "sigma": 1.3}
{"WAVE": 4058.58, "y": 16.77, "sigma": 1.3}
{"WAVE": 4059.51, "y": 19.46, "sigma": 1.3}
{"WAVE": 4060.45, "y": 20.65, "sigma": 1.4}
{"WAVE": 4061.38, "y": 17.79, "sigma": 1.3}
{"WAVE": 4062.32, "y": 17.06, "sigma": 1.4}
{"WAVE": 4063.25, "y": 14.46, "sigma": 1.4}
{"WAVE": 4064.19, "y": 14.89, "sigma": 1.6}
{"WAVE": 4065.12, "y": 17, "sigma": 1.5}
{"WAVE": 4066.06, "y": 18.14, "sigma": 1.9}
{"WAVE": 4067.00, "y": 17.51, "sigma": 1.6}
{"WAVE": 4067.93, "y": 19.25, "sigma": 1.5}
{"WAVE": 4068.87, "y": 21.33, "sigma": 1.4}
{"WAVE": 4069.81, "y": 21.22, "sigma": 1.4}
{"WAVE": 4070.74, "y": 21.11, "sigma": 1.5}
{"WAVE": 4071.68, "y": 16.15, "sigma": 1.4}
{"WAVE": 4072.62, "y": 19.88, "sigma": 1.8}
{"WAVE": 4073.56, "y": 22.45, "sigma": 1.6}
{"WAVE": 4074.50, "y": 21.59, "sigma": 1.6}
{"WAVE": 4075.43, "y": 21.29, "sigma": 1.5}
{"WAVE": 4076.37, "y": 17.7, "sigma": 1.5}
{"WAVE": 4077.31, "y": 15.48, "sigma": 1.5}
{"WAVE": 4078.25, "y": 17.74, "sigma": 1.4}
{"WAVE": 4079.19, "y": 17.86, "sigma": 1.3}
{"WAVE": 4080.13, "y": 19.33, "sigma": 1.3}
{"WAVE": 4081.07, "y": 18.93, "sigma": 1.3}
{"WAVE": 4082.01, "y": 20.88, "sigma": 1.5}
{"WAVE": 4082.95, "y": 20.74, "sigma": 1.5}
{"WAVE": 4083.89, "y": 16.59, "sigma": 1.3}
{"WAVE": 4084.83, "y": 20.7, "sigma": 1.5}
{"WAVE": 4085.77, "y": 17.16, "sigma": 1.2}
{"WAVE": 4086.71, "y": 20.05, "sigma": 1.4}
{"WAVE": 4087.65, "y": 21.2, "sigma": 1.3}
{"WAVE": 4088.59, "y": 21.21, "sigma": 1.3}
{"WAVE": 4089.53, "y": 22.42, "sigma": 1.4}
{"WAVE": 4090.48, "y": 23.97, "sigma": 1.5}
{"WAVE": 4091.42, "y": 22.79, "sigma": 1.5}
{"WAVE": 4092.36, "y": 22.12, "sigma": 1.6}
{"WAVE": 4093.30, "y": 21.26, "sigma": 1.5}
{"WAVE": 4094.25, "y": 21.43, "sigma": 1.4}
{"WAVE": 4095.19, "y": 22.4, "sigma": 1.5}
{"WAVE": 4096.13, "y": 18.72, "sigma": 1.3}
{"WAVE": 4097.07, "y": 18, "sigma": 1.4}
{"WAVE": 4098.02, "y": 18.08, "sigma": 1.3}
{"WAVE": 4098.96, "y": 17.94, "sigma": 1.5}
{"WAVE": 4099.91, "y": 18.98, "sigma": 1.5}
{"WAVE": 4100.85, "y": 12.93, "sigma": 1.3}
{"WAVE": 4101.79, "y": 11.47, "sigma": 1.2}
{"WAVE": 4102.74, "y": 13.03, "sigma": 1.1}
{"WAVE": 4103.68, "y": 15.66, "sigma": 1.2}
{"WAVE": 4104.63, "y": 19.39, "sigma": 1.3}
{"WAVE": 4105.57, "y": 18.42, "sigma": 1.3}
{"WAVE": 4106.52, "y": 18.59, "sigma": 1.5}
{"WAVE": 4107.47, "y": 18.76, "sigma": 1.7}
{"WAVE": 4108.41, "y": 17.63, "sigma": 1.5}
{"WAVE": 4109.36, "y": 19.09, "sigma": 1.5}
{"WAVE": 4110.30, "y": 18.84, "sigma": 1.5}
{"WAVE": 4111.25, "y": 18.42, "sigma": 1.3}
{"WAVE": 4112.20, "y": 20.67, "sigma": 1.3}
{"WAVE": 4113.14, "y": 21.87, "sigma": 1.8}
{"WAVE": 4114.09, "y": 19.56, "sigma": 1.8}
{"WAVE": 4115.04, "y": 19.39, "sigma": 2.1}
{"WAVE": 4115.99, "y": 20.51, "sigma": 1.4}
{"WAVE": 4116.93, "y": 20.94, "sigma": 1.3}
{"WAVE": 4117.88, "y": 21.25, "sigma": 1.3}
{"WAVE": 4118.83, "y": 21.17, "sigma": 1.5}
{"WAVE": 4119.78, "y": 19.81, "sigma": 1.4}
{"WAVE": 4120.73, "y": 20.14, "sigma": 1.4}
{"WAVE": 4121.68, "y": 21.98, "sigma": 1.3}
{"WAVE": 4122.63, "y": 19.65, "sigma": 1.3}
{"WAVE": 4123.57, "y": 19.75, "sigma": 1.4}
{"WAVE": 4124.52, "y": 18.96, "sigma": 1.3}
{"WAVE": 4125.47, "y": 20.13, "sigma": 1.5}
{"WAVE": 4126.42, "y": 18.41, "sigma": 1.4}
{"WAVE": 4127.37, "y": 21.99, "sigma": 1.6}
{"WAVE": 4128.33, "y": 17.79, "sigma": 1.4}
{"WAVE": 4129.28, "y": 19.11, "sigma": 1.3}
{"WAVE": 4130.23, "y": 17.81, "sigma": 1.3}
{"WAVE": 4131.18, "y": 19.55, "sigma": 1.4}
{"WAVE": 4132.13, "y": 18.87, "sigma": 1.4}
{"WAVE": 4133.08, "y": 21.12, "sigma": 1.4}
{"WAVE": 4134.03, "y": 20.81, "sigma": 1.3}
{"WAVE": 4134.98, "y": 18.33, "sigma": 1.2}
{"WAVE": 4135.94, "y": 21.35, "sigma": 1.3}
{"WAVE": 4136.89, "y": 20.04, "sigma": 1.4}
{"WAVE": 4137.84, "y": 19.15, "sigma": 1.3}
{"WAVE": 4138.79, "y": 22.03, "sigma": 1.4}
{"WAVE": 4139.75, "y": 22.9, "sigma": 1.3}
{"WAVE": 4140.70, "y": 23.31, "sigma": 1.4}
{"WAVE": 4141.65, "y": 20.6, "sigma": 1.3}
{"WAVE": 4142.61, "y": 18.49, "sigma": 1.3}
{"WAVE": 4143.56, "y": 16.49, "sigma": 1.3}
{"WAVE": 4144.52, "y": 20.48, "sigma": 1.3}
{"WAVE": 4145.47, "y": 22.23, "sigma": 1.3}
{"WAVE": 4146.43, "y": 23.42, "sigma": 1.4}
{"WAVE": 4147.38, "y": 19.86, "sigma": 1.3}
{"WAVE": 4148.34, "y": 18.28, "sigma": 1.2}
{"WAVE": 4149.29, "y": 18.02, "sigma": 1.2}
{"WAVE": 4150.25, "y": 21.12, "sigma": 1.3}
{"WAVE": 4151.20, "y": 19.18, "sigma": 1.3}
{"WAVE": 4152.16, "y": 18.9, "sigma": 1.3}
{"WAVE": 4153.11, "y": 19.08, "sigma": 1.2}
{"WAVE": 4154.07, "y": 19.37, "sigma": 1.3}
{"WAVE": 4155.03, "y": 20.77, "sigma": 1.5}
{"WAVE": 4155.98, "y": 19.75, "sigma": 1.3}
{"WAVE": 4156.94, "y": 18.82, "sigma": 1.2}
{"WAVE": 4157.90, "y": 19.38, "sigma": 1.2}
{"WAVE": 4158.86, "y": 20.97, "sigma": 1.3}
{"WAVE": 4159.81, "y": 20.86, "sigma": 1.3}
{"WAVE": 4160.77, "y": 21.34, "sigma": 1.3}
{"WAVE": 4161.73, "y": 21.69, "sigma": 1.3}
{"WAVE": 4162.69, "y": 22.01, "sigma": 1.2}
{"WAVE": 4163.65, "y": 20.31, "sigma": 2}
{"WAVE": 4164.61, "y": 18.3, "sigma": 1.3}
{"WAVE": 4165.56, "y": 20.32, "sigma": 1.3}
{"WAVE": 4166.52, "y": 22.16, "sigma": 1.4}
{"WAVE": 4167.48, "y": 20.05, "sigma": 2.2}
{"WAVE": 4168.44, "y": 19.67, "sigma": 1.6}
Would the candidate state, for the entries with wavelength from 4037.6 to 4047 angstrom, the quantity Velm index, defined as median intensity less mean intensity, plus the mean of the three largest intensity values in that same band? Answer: 23.9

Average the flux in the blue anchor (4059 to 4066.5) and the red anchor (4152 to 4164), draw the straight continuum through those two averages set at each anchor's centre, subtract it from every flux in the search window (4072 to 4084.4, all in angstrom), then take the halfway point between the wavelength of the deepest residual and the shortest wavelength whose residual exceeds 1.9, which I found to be 4075.0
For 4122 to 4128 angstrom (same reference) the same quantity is 4126.9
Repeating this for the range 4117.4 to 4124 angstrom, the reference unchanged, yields 4120.3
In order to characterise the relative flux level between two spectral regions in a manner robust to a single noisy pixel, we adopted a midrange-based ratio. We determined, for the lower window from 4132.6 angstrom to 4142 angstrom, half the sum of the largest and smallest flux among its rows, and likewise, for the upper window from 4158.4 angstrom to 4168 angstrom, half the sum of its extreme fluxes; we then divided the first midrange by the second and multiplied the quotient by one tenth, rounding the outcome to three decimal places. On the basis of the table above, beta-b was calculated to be 0.103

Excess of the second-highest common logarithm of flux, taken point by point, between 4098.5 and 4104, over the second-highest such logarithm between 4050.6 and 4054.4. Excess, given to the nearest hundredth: -0.04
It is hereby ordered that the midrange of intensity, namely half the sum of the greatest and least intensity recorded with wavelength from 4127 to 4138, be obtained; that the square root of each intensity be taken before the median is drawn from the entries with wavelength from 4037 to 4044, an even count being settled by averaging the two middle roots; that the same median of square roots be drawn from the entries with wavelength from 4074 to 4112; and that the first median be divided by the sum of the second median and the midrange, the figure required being 0.191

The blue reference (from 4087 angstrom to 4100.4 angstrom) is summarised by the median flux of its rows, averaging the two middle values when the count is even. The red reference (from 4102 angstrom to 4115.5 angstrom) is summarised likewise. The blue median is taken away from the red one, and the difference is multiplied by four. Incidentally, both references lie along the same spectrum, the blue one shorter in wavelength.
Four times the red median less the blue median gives -10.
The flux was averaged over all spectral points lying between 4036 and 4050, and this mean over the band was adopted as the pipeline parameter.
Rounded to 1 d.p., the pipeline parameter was 20.1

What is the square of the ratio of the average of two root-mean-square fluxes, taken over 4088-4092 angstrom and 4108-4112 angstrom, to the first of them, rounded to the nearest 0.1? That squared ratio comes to 0.8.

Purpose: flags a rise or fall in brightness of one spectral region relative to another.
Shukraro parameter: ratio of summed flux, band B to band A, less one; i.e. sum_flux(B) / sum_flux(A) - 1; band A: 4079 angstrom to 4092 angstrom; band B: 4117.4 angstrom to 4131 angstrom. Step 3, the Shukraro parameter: -0.02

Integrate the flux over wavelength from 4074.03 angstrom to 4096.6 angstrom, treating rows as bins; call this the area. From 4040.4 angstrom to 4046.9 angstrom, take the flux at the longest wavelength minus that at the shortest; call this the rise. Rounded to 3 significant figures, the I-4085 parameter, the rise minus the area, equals -458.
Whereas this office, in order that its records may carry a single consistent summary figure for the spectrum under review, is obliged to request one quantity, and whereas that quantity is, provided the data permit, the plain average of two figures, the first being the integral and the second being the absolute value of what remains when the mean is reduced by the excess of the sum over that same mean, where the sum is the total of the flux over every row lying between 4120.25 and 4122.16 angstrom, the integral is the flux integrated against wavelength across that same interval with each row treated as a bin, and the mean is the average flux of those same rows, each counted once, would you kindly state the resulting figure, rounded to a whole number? 20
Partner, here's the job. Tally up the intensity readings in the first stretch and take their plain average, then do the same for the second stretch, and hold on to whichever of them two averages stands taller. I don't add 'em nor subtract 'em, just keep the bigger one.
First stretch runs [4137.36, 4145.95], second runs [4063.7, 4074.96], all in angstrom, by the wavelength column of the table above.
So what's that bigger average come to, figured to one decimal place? 20.6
